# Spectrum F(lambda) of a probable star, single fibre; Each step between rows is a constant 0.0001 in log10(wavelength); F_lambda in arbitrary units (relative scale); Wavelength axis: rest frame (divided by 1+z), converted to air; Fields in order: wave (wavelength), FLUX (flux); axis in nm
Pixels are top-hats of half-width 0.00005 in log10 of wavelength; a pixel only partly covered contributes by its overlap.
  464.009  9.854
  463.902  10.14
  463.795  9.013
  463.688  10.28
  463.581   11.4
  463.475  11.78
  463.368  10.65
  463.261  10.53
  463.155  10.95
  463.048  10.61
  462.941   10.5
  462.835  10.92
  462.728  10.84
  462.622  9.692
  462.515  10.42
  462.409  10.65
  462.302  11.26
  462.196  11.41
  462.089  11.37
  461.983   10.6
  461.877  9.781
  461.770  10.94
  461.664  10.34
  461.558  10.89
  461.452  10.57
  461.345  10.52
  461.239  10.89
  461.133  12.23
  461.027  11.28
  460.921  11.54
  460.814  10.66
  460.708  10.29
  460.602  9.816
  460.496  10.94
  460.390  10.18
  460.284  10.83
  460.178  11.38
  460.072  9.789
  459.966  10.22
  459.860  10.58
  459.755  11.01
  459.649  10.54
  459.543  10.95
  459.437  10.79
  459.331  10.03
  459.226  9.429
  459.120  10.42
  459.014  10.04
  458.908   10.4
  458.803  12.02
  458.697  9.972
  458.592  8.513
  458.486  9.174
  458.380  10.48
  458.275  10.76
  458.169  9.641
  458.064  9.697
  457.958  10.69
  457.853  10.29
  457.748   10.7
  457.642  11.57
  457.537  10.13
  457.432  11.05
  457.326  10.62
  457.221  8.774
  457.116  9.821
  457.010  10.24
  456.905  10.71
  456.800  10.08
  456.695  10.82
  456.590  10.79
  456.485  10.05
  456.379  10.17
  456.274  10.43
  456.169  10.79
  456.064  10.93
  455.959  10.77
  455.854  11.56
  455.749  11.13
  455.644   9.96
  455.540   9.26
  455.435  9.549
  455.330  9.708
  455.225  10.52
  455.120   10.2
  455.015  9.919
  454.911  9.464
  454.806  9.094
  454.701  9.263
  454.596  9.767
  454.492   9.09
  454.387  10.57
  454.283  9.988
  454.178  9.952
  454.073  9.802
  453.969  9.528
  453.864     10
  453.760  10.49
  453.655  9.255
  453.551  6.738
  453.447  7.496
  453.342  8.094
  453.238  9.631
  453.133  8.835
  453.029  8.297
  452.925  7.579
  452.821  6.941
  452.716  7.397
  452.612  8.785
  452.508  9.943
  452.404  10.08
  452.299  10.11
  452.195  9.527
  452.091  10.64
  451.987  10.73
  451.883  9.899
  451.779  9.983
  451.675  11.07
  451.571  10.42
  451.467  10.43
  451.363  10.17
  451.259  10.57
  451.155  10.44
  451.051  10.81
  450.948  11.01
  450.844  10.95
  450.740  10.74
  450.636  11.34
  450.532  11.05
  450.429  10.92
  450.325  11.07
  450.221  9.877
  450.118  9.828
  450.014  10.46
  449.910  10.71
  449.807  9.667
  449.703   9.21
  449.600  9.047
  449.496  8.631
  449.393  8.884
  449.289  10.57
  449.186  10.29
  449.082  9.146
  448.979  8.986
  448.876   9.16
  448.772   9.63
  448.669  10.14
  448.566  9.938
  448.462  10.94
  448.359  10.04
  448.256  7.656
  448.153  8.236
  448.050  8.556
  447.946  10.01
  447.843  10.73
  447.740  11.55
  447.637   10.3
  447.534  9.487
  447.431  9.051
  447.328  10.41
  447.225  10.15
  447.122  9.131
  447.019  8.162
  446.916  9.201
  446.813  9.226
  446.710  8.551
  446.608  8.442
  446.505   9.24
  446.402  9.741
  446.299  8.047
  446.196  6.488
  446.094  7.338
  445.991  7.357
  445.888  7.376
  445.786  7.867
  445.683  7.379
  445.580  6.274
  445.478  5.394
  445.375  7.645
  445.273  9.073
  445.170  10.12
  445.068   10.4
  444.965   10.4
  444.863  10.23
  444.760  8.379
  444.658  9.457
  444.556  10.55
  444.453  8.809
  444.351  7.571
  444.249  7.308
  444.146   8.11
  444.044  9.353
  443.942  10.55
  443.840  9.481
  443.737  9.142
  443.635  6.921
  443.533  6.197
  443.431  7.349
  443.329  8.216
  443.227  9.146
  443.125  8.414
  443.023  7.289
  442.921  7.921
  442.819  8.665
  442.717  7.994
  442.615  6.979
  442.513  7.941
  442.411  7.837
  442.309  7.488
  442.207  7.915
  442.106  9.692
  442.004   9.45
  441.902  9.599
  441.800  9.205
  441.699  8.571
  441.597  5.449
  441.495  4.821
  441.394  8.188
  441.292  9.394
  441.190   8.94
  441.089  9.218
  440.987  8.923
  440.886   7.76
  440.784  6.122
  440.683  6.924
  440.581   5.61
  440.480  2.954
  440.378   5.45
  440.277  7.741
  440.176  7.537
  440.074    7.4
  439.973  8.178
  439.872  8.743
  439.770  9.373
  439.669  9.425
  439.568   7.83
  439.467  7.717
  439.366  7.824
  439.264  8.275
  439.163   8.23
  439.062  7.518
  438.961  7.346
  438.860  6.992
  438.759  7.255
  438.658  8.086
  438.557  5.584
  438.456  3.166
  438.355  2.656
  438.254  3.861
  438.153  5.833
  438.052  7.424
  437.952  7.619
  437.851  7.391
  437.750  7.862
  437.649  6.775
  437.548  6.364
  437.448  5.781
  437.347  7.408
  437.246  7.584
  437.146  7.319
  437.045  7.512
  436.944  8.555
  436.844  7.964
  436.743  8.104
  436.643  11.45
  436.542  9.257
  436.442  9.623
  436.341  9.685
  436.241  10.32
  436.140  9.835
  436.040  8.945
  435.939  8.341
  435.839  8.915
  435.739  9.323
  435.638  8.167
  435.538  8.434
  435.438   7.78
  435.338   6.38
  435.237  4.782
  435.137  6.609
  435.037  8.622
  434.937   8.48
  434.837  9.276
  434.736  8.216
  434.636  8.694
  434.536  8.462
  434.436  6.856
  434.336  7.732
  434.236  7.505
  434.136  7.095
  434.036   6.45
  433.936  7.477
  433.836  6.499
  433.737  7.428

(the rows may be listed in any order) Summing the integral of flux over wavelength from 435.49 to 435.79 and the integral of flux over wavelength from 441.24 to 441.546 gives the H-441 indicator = 4.88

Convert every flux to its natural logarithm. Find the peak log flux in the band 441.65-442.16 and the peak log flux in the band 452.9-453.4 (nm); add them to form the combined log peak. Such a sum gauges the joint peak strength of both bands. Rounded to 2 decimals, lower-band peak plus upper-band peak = 4.54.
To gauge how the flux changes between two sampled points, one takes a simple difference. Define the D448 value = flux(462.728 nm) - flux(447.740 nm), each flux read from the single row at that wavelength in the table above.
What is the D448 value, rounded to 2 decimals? -0.71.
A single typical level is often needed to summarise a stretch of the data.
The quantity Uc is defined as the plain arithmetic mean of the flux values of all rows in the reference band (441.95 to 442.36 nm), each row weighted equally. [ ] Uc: 8.6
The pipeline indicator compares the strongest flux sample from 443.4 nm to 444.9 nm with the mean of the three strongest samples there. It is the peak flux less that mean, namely 0.11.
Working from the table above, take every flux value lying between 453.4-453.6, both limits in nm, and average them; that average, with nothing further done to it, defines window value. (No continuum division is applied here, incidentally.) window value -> 7.1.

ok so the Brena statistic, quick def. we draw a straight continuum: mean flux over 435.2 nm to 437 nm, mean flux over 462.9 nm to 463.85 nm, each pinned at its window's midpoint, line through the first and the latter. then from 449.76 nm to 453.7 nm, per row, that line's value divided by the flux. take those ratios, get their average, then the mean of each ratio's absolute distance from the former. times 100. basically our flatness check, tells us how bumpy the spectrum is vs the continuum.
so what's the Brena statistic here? 13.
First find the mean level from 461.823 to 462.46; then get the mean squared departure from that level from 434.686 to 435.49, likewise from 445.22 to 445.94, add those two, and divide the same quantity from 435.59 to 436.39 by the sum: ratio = 0.12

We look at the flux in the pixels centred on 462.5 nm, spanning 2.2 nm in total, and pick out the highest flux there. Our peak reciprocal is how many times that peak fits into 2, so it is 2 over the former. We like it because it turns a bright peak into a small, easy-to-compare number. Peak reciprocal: 0.170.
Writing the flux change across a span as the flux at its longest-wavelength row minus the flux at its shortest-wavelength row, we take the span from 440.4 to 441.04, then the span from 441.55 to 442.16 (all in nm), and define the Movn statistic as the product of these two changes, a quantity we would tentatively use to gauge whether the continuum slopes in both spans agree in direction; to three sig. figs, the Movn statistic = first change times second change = 25.3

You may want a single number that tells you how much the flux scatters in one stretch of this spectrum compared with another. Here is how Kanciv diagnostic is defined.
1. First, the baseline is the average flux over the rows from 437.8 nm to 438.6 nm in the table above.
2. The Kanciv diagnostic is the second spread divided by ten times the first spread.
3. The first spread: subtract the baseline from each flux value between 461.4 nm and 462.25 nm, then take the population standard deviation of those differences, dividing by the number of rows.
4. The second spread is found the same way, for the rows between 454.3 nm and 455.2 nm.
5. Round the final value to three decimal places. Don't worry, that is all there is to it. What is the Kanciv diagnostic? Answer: 0.100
